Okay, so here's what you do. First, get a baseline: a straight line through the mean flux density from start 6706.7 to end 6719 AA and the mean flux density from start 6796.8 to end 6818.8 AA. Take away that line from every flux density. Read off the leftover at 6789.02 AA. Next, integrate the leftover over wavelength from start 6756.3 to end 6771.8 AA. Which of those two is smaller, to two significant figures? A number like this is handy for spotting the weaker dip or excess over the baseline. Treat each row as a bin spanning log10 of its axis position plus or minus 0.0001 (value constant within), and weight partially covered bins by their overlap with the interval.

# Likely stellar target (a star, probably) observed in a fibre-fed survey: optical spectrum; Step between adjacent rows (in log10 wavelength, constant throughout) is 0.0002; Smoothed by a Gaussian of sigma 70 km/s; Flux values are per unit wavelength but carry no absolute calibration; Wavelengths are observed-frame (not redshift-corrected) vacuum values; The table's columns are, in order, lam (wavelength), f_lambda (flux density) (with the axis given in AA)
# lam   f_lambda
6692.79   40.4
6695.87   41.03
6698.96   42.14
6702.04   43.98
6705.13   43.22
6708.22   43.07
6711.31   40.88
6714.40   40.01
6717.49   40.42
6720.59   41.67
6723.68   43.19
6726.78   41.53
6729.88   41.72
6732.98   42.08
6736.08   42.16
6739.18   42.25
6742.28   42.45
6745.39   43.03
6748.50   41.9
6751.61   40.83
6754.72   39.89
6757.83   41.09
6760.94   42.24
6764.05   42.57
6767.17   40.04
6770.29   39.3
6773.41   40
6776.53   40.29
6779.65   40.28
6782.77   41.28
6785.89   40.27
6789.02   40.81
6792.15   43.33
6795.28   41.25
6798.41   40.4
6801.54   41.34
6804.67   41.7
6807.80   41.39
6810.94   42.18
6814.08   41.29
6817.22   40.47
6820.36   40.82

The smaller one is -2.1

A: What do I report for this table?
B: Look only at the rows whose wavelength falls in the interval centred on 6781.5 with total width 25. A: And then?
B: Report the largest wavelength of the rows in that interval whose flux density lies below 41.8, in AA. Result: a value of 6789.02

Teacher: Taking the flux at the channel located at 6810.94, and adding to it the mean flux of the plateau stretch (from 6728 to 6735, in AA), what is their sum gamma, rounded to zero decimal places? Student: 84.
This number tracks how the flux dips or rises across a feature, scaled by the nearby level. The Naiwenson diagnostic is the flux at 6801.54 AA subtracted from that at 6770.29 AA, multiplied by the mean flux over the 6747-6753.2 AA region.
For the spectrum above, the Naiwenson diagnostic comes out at -84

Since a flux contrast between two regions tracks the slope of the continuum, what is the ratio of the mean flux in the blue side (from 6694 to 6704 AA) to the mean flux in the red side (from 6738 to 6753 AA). 1.01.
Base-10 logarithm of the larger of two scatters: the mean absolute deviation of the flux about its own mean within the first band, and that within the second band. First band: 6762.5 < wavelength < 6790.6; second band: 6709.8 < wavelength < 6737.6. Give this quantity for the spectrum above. -0.14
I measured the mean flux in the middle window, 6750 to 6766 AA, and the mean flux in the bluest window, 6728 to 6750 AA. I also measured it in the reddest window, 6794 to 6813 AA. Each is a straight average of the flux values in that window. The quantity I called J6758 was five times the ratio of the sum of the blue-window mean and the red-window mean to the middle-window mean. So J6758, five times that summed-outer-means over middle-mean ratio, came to 10.1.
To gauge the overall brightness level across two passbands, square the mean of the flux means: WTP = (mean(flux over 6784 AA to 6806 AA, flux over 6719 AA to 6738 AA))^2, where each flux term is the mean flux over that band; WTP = 1737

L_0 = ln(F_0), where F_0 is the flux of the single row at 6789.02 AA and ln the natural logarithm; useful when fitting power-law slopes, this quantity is 3.71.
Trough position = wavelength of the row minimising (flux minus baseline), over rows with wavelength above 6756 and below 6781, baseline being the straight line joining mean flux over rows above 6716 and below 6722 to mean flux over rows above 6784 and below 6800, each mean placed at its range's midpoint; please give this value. 6770.29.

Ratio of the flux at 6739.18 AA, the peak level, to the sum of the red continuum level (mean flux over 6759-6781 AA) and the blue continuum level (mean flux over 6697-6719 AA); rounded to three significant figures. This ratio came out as 0.511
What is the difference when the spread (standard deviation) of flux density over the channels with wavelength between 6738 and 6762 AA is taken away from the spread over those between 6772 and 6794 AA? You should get 0.1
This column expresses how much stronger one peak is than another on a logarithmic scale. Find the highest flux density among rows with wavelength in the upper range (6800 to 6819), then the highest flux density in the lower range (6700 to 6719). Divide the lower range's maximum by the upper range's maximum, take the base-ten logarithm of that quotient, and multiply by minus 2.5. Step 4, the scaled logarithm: -0.045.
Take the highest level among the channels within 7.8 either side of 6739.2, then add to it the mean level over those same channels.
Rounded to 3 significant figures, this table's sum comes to 85.4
